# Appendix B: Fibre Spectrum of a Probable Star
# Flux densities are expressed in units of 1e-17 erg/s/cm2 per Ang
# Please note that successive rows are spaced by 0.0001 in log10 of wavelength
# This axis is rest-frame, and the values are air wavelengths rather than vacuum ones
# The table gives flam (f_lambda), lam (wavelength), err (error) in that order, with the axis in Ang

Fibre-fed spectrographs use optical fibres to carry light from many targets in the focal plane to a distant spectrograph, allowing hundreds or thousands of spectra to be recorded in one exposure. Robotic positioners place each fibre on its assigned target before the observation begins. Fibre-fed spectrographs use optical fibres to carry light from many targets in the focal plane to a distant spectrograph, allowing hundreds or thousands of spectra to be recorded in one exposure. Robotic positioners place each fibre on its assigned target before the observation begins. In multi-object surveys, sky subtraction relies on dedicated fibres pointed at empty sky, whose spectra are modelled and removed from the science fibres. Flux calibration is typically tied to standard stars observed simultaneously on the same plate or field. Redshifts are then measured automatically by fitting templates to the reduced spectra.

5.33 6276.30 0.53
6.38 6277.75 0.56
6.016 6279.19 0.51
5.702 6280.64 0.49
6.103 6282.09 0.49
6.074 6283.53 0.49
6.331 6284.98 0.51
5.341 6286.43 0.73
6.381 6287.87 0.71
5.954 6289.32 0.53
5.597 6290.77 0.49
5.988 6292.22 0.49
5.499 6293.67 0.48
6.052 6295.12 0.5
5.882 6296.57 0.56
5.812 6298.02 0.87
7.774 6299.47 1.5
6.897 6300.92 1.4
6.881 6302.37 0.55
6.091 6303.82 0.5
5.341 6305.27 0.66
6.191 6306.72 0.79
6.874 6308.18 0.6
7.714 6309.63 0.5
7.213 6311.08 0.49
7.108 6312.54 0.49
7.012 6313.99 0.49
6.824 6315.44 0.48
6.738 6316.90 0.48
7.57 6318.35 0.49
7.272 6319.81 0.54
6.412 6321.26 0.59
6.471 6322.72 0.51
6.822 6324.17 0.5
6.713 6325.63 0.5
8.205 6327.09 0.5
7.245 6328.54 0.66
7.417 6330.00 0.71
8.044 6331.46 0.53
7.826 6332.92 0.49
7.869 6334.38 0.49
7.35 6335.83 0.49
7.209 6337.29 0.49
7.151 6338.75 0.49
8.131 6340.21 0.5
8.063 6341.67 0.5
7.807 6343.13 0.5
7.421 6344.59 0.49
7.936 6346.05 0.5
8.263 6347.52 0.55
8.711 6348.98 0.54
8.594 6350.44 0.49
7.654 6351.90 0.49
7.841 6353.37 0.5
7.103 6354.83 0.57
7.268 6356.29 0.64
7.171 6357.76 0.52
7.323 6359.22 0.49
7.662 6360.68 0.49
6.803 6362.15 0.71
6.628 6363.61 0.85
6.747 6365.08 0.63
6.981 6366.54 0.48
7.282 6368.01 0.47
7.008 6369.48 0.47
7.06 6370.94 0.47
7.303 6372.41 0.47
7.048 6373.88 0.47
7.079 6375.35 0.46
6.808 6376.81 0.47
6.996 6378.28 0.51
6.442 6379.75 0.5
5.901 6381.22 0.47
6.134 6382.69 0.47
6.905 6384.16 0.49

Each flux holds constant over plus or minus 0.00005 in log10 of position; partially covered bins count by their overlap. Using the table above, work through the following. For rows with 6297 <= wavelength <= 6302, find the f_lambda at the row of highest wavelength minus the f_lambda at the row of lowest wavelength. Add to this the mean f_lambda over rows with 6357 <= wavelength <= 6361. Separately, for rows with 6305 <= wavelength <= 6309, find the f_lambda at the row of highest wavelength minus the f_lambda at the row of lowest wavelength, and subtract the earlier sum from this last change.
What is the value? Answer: -6.9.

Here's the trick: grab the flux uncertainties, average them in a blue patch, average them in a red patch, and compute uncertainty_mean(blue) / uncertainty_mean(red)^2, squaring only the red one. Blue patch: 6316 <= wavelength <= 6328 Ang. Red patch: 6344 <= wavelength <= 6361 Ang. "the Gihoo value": 1.88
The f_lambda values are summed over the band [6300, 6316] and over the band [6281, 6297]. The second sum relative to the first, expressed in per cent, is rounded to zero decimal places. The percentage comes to 88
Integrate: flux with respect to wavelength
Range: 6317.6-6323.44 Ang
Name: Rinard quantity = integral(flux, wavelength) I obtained 40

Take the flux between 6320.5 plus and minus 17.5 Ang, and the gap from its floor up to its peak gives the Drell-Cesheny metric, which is 2.9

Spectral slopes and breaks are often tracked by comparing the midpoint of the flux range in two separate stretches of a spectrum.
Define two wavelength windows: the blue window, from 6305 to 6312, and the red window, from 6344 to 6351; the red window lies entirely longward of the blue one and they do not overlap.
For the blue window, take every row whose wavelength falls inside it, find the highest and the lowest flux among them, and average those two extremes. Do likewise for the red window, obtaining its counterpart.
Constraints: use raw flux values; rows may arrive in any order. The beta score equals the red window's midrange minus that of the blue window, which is 1.5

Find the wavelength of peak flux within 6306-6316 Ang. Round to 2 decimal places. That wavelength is 6309.63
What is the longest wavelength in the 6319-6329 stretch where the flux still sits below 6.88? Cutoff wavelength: 6325.63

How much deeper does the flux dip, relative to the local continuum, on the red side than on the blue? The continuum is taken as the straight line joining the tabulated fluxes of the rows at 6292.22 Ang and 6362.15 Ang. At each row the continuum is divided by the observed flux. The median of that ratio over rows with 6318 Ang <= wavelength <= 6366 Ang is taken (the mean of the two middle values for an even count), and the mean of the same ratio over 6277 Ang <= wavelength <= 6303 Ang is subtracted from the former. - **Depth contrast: -0.093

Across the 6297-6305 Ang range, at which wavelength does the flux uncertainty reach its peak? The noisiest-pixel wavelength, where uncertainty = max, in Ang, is 6299.47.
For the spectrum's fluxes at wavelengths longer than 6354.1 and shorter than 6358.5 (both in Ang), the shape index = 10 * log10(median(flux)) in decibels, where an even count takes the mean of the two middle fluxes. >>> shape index 8.6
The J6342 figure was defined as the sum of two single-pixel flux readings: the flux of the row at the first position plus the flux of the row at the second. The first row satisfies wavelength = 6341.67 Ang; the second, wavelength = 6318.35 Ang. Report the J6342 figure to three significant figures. 15.6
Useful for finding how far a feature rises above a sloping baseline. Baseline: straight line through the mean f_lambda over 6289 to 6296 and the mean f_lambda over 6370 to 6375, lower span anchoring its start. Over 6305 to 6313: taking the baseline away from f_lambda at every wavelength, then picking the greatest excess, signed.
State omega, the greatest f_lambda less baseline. 1.6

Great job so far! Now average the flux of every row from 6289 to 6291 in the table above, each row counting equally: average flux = 5.8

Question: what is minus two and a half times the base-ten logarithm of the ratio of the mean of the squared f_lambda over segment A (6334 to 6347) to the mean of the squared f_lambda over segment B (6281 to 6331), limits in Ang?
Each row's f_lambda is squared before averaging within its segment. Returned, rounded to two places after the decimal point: -0.32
